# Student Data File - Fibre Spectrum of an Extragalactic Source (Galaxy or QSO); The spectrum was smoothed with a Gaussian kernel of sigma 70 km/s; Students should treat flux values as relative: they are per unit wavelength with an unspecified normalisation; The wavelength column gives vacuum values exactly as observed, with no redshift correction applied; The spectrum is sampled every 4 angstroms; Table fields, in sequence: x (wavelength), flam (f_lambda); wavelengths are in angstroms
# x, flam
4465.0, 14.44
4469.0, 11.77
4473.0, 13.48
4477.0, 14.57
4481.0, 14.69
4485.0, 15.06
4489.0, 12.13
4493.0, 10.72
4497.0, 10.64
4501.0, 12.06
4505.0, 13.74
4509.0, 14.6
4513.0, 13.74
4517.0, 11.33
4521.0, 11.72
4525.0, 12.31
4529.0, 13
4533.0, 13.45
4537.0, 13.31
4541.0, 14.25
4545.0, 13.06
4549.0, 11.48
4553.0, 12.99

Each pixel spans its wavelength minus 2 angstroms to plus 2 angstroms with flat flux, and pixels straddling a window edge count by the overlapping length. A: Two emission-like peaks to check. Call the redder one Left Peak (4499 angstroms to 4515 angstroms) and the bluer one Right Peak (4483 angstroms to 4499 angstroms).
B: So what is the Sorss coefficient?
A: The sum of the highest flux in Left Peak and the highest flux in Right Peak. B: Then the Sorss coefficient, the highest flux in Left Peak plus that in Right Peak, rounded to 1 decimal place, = 29.7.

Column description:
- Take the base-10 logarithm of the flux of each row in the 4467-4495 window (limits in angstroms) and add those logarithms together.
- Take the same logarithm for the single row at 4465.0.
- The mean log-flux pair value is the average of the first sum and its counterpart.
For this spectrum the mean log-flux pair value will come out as 4.49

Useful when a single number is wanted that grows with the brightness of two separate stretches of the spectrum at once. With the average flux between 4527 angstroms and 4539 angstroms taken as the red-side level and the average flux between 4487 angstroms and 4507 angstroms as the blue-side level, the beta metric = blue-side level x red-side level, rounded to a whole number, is 157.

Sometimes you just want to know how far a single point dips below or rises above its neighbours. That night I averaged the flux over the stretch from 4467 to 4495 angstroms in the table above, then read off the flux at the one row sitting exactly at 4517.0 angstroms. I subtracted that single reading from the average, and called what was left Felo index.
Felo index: 1.9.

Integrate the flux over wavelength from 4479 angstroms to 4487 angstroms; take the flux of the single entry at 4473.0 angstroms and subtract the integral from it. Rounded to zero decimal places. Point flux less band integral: -106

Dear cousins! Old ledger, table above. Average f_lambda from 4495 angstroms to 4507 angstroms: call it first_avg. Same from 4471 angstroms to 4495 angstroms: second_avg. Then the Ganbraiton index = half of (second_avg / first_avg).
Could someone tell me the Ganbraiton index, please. 0.553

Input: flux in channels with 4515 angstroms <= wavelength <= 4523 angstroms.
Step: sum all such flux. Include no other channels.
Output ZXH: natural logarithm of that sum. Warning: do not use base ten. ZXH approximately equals 3.14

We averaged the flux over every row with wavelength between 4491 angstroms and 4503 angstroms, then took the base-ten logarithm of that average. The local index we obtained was 1.05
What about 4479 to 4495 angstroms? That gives 1.12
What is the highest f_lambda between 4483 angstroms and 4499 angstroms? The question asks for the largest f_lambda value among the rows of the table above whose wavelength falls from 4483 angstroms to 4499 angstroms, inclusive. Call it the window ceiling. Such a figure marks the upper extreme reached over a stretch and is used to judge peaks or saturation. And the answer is 15.06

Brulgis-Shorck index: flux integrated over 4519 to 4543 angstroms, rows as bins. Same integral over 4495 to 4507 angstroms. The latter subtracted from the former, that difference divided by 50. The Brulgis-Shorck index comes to 3.3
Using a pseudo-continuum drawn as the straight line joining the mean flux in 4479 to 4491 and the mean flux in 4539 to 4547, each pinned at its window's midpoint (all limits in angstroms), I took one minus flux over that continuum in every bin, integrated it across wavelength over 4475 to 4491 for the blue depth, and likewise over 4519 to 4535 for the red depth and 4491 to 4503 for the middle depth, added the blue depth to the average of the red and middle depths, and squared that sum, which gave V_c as 2.8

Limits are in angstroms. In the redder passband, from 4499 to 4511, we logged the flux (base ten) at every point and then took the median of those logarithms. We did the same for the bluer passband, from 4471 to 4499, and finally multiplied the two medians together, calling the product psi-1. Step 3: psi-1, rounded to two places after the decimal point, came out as 1.29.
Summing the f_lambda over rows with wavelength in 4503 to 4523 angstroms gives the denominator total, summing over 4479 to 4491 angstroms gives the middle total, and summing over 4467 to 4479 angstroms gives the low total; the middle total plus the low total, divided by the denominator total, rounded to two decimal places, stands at 1.25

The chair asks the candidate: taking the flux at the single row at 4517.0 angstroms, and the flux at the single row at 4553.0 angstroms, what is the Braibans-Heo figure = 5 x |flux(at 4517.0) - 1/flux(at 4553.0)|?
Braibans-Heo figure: 56.3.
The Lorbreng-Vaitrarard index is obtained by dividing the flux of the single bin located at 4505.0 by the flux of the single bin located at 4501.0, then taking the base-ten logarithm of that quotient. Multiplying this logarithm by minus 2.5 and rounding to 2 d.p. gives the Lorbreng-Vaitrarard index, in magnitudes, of -0.14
